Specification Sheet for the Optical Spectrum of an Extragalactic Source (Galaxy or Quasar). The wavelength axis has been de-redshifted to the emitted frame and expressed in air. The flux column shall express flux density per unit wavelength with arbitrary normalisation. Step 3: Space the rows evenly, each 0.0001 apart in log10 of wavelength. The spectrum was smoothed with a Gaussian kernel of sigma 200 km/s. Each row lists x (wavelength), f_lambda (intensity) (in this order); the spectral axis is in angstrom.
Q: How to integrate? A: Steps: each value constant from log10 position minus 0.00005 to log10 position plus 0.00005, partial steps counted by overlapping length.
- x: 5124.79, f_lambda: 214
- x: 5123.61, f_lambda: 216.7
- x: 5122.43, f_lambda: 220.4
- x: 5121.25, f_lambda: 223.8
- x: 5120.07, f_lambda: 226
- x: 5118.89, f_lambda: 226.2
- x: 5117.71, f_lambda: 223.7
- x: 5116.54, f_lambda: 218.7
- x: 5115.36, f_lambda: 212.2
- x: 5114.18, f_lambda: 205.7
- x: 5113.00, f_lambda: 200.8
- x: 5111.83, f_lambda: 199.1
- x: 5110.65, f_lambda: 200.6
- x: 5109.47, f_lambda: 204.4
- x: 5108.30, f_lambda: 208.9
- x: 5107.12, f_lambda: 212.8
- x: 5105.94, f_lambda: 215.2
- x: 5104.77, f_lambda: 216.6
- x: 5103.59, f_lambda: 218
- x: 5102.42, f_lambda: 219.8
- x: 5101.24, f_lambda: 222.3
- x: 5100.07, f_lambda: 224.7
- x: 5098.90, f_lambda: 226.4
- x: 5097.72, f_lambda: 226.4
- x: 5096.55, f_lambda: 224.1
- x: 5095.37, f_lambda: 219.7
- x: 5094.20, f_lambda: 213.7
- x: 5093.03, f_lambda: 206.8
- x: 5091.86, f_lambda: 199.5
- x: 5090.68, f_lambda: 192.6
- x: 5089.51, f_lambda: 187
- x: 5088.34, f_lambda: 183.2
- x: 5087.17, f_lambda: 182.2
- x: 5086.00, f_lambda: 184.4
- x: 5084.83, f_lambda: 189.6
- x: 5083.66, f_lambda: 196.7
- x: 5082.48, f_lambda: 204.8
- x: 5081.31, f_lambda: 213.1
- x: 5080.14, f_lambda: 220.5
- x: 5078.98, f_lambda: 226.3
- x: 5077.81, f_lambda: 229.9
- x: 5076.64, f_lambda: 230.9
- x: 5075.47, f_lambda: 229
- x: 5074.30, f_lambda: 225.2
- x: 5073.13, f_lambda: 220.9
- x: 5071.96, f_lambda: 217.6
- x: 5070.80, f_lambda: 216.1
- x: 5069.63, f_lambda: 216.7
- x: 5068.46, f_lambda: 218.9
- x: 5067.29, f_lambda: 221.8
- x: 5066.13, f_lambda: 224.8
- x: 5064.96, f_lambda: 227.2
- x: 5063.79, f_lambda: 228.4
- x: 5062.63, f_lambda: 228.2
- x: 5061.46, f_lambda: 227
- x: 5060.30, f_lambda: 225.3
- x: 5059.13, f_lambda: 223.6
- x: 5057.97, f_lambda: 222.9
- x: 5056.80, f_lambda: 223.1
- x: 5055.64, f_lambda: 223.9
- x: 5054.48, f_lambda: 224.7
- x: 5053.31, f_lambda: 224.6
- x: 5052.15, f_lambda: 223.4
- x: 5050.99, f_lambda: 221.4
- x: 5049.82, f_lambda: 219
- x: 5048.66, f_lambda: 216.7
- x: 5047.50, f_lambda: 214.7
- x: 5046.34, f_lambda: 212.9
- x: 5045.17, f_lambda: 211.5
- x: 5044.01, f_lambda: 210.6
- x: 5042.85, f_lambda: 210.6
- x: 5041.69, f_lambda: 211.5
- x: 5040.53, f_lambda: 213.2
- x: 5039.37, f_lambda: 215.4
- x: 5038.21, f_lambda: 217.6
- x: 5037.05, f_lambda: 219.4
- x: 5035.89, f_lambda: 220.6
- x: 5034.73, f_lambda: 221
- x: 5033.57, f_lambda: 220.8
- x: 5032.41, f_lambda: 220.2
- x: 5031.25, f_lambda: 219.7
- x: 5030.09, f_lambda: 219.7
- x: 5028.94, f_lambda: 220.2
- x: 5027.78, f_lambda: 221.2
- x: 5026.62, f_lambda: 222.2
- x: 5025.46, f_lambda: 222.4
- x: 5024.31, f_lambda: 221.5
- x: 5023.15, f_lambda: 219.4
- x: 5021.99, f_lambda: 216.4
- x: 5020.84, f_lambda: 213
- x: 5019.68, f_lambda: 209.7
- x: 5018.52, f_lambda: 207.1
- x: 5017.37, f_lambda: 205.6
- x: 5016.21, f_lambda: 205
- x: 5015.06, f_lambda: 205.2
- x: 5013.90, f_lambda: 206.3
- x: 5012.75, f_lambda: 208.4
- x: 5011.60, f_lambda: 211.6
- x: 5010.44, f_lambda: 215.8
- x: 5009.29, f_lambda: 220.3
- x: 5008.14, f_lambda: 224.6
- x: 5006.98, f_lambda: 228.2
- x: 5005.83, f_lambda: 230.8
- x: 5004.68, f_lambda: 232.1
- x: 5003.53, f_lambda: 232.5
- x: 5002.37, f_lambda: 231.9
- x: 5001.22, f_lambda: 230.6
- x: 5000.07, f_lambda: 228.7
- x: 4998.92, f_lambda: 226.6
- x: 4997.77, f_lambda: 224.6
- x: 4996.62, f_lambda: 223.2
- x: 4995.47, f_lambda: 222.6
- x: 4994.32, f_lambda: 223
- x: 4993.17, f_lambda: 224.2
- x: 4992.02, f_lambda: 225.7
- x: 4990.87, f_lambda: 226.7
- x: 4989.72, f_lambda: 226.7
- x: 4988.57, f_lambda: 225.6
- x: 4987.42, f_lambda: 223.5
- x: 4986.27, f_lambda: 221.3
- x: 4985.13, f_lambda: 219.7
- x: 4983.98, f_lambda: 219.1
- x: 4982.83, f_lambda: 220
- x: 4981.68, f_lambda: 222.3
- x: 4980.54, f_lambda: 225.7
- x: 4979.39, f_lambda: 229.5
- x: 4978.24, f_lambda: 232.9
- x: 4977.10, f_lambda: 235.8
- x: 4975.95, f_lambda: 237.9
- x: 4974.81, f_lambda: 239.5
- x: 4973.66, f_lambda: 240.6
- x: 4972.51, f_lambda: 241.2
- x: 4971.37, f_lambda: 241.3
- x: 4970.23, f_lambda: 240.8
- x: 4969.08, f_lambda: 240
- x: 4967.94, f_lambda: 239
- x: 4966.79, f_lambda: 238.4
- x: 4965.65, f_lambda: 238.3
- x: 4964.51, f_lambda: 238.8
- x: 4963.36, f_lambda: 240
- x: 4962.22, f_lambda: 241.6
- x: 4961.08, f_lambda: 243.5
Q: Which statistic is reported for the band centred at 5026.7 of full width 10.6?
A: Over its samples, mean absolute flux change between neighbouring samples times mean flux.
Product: 240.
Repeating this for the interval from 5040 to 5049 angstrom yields 264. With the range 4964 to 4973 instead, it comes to 123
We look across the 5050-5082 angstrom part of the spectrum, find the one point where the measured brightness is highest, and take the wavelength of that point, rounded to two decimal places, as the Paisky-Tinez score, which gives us 5076.64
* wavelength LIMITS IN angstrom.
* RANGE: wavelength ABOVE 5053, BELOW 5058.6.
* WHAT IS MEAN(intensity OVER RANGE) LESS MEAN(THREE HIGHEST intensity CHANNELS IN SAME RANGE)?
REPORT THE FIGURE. -0.6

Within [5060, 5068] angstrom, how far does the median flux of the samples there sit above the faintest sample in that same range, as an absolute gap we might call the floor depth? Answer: 5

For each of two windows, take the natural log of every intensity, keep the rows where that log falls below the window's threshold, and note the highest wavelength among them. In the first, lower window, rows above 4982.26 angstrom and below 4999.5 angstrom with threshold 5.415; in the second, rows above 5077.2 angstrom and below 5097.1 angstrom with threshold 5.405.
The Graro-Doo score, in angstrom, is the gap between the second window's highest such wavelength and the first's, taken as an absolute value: 97.6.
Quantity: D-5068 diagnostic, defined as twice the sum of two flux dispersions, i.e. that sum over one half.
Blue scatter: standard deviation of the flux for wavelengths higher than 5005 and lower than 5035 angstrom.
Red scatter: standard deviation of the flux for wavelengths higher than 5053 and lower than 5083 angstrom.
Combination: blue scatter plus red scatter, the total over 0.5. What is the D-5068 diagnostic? 26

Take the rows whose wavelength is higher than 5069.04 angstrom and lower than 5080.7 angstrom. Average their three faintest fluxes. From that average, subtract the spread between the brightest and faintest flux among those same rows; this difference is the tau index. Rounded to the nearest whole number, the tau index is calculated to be 202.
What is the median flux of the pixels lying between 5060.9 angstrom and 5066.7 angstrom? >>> 227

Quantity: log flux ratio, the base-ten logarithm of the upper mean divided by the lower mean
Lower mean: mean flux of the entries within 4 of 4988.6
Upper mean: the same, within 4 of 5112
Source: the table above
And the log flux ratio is -0.04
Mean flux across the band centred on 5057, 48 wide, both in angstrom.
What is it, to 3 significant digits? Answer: 221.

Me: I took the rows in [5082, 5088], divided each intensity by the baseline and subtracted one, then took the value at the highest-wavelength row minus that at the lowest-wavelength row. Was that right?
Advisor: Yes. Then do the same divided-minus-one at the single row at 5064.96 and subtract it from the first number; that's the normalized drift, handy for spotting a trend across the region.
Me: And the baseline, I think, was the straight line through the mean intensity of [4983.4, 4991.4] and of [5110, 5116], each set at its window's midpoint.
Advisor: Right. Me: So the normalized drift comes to -0.18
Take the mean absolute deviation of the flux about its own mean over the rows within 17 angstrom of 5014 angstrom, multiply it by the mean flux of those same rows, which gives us 1648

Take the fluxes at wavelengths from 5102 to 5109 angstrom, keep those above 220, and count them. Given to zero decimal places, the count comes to 0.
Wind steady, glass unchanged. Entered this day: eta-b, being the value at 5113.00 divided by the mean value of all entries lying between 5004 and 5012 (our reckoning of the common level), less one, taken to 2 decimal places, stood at -0.10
